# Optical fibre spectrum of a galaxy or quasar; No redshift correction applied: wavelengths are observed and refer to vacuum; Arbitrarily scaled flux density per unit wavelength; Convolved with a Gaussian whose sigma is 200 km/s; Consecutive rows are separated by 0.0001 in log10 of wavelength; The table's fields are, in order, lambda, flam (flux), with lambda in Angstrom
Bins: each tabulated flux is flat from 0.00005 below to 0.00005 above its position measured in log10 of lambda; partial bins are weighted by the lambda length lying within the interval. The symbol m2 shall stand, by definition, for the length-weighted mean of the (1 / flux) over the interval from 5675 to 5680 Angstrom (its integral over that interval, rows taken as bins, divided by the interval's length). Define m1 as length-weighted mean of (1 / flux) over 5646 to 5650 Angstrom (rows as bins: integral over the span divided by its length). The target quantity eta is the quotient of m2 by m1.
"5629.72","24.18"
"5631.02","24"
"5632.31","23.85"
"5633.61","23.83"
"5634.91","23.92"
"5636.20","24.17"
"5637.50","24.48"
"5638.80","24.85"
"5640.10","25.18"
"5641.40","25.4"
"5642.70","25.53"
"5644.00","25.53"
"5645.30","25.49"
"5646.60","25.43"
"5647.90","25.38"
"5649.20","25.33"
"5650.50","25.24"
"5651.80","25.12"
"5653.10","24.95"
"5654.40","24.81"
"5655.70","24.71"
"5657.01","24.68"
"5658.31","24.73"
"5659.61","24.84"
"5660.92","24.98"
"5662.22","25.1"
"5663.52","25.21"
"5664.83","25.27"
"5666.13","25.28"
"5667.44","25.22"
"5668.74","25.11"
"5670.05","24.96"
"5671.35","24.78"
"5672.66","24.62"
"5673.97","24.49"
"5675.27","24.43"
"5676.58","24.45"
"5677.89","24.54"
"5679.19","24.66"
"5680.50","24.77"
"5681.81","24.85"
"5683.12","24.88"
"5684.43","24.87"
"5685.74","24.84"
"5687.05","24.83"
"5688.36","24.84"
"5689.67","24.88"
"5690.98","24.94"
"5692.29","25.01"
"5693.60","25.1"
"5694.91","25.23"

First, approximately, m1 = 0.0394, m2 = 0.0408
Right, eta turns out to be 1.03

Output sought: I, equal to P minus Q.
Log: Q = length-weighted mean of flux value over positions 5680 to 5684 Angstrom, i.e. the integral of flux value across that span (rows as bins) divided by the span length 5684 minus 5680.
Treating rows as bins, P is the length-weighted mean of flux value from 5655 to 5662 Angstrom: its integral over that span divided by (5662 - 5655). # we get -0.01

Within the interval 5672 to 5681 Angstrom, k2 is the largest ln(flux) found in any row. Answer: 3.21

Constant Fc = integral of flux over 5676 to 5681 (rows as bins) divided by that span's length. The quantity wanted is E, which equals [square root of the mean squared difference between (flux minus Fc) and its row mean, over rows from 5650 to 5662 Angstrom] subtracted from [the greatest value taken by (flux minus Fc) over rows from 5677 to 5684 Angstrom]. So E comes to 0.08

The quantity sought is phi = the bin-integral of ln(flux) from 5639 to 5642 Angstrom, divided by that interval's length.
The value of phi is 3.225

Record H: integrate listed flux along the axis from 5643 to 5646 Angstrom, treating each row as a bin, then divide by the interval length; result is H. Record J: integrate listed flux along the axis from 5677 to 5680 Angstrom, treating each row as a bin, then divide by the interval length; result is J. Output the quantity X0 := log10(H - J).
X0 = -0.1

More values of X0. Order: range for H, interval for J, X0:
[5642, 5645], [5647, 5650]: -0.9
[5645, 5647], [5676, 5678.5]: 0.0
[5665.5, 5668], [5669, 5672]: -0.5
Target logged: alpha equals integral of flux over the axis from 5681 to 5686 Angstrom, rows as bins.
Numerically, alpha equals 124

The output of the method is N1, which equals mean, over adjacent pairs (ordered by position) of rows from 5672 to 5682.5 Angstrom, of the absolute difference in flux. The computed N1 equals 0.087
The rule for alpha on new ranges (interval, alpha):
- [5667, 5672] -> 125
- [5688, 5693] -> 125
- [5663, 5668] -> 126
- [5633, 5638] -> 121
